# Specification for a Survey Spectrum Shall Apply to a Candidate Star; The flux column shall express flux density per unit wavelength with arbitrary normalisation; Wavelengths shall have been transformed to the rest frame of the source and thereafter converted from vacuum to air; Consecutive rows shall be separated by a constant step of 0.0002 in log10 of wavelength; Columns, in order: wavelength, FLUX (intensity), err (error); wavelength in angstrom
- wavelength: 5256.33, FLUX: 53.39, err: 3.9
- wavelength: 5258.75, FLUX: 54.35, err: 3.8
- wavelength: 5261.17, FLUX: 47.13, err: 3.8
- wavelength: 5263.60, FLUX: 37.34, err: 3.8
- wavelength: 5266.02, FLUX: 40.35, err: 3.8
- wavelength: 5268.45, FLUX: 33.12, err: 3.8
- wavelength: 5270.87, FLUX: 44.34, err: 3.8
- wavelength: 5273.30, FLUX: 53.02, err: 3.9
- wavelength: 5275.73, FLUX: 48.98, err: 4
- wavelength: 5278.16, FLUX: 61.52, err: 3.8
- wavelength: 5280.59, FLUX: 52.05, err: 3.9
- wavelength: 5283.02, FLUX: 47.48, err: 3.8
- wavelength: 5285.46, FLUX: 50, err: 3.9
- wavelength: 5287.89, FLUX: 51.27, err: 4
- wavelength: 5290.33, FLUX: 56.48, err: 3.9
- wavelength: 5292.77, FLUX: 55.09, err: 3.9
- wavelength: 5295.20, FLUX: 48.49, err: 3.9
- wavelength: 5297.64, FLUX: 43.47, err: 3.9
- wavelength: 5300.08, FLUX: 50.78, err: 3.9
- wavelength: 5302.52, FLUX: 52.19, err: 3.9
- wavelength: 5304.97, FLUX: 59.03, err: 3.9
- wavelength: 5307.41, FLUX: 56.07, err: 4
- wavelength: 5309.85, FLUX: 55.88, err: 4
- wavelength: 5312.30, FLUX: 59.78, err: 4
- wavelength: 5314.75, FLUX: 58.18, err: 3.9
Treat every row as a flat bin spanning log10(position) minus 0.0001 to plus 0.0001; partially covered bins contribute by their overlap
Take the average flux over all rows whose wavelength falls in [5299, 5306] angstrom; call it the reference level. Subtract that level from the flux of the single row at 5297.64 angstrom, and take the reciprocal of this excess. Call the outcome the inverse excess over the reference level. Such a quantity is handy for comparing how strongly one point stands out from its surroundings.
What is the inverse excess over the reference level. -0.1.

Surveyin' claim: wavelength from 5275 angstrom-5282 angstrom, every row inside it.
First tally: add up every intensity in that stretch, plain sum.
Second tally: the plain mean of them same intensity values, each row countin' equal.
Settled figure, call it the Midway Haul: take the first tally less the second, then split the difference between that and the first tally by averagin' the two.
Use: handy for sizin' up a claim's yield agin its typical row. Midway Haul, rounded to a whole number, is 135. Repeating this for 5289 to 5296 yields 133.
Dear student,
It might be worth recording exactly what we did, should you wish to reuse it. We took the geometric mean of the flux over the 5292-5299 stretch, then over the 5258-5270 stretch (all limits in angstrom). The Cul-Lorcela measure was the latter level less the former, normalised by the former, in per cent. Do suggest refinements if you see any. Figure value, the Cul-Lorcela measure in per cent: -14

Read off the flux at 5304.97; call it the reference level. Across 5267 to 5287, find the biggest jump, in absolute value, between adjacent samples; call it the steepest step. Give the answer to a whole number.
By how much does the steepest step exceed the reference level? -46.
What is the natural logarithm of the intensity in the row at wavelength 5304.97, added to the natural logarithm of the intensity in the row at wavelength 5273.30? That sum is 8.05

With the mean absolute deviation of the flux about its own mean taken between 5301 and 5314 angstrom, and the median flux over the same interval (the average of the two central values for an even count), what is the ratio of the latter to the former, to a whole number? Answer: 25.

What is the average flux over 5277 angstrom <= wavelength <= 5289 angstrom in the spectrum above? 52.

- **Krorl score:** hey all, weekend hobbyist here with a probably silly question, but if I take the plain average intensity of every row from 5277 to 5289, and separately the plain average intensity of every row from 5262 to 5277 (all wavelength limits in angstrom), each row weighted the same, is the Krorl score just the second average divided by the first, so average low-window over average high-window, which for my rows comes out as 0.82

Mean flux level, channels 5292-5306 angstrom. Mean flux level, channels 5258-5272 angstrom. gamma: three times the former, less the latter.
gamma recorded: 112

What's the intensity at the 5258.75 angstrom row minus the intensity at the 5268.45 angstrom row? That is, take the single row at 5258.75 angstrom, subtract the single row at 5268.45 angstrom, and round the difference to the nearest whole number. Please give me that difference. 21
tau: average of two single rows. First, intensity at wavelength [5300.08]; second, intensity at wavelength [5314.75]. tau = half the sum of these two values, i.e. 54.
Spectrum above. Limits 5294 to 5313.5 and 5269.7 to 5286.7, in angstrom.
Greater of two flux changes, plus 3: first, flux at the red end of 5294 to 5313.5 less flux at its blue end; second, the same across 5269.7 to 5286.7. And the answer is 14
